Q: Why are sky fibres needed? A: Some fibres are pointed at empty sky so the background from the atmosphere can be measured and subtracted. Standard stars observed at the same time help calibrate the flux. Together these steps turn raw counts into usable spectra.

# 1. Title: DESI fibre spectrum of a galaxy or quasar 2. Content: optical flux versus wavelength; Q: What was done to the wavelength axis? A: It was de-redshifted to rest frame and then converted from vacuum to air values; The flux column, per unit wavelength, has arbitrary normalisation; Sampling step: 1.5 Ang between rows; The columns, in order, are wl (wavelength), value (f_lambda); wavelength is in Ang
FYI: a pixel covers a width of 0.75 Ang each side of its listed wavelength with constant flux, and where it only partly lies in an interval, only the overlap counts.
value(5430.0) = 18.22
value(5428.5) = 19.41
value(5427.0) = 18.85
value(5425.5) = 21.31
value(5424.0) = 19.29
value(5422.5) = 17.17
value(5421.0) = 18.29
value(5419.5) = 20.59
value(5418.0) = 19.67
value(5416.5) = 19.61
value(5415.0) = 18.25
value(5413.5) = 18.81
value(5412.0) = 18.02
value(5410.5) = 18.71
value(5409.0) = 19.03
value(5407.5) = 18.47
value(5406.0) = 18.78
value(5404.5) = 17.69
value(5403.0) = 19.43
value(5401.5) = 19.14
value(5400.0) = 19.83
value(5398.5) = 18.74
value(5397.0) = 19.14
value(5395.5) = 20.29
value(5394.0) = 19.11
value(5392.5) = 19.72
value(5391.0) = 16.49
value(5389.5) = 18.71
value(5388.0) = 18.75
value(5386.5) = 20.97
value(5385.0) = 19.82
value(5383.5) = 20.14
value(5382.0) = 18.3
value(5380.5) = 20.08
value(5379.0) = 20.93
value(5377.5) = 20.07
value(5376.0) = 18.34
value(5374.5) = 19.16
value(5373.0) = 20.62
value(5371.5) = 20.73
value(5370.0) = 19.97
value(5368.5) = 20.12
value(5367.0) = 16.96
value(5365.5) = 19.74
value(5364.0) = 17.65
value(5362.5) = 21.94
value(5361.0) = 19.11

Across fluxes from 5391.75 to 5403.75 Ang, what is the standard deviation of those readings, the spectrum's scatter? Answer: 0.5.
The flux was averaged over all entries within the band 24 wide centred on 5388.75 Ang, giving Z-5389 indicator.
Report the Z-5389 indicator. 19.4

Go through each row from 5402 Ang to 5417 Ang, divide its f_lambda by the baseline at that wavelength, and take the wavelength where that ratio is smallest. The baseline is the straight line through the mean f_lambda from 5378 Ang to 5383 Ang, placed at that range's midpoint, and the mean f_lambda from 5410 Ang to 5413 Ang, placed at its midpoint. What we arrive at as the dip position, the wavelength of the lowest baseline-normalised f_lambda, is 5404.5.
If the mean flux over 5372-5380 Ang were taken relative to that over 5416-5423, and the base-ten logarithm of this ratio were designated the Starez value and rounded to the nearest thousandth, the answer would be 0.017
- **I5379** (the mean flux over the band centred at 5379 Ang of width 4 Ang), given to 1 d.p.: 20.4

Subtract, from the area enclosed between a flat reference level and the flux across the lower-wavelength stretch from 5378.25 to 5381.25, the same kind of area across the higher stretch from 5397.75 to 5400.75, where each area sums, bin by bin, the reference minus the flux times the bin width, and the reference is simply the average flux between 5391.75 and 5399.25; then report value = -4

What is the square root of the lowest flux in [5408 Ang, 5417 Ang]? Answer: 4.24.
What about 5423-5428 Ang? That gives 4.34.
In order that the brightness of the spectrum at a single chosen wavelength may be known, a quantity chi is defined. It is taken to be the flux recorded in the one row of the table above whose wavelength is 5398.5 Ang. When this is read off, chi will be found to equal 18.74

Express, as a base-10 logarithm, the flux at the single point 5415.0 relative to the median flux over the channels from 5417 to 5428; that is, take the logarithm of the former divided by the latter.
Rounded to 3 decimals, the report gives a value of -0.024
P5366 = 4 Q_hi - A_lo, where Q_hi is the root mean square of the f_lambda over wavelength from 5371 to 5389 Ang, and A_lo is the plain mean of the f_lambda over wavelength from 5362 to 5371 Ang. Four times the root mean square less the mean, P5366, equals 60.0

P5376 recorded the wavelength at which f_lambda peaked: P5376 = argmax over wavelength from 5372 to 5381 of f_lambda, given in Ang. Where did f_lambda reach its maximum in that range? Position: 5379.0 Ang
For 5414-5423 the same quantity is 5419.5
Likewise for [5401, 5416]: 5403.0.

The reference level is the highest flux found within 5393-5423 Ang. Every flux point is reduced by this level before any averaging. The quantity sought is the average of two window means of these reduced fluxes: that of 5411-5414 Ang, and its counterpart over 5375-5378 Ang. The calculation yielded -1.8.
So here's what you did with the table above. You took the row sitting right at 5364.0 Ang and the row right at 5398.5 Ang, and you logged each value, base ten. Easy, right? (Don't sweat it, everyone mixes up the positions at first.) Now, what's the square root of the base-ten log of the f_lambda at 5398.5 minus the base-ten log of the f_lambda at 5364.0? 0.16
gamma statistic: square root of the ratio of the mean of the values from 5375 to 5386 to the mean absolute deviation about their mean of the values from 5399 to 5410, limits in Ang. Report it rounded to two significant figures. 6.2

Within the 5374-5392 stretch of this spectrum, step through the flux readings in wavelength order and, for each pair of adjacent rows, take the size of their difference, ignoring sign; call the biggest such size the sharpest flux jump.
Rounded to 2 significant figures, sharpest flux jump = 2.2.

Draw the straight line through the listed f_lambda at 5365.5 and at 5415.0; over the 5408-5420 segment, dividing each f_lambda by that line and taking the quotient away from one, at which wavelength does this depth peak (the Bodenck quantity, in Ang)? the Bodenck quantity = 5412.0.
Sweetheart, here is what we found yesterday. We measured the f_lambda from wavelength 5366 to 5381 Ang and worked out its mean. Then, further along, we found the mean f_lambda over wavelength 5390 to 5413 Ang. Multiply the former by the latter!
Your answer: 371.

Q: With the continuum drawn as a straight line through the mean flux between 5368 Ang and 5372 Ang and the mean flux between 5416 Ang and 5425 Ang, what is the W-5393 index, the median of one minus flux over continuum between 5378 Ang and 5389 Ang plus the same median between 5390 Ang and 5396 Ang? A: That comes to 0.014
